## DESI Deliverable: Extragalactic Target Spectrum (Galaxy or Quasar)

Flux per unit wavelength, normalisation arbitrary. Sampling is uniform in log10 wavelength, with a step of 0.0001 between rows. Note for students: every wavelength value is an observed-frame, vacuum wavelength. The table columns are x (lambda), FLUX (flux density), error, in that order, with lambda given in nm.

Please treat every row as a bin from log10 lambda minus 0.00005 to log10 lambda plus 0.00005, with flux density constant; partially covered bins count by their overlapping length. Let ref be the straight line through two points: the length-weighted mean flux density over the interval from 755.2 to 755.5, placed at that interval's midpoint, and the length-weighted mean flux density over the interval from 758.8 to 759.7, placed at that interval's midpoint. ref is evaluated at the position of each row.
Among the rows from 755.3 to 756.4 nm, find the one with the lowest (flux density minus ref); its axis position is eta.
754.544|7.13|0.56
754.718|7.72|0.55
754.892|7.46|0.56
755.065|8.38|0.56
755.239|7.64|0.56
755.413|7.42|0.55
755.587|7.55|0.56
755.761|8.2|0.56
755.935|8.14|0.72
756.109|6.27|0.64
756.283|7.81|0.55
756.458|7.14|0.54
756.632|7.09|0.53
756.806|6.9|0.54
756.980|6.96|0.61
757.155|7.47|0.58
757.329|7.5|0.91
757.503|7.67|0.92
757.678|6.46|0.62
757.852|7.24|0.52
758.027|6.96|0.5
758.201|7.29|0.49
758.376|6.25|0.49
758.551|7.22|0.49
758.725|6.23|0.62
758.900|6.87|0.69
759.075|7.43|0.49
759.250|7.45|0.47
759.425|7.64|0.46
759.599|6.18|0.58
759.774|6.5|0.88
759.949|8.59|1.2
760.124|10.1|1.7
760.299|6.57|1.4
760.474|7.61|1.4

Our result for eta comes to 756.109 nm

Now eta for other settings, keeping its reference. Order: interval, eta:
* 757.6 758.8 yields 758.376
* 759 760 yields 759.599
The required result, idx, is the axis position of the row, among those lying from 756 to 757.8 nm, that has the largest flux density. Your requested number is 756.283 nm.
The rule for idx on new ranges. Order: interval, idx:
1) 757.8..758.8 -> 758.201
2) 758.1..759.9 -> 759.425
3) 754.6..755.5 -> 755.065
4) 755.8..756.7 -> 755.935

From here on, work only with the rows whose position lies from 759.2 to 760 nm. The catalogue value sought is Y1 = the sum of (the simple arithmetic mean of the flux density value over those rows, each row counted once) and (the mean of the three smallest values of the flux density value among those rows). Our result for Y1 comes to 14.0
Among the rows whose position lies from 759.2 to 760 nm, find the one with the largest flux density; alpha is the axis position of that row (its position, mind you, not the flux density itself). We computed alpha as 759.949 nm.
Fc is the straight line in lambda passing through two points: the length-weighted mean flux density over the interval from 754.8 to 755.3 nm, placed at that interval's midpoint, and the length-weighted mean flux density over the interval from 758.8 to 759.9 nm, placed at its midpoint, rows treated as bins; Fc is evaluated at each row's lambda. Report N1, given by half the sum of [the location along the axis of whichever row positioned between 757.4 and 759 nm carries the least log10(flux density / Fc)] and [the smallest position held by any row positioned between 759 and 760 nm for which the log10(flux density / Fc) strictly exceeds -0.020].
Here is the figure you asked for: 758.73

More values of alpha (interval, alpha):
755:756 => 755.065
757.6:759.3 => 759.250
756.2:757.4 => 756.283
